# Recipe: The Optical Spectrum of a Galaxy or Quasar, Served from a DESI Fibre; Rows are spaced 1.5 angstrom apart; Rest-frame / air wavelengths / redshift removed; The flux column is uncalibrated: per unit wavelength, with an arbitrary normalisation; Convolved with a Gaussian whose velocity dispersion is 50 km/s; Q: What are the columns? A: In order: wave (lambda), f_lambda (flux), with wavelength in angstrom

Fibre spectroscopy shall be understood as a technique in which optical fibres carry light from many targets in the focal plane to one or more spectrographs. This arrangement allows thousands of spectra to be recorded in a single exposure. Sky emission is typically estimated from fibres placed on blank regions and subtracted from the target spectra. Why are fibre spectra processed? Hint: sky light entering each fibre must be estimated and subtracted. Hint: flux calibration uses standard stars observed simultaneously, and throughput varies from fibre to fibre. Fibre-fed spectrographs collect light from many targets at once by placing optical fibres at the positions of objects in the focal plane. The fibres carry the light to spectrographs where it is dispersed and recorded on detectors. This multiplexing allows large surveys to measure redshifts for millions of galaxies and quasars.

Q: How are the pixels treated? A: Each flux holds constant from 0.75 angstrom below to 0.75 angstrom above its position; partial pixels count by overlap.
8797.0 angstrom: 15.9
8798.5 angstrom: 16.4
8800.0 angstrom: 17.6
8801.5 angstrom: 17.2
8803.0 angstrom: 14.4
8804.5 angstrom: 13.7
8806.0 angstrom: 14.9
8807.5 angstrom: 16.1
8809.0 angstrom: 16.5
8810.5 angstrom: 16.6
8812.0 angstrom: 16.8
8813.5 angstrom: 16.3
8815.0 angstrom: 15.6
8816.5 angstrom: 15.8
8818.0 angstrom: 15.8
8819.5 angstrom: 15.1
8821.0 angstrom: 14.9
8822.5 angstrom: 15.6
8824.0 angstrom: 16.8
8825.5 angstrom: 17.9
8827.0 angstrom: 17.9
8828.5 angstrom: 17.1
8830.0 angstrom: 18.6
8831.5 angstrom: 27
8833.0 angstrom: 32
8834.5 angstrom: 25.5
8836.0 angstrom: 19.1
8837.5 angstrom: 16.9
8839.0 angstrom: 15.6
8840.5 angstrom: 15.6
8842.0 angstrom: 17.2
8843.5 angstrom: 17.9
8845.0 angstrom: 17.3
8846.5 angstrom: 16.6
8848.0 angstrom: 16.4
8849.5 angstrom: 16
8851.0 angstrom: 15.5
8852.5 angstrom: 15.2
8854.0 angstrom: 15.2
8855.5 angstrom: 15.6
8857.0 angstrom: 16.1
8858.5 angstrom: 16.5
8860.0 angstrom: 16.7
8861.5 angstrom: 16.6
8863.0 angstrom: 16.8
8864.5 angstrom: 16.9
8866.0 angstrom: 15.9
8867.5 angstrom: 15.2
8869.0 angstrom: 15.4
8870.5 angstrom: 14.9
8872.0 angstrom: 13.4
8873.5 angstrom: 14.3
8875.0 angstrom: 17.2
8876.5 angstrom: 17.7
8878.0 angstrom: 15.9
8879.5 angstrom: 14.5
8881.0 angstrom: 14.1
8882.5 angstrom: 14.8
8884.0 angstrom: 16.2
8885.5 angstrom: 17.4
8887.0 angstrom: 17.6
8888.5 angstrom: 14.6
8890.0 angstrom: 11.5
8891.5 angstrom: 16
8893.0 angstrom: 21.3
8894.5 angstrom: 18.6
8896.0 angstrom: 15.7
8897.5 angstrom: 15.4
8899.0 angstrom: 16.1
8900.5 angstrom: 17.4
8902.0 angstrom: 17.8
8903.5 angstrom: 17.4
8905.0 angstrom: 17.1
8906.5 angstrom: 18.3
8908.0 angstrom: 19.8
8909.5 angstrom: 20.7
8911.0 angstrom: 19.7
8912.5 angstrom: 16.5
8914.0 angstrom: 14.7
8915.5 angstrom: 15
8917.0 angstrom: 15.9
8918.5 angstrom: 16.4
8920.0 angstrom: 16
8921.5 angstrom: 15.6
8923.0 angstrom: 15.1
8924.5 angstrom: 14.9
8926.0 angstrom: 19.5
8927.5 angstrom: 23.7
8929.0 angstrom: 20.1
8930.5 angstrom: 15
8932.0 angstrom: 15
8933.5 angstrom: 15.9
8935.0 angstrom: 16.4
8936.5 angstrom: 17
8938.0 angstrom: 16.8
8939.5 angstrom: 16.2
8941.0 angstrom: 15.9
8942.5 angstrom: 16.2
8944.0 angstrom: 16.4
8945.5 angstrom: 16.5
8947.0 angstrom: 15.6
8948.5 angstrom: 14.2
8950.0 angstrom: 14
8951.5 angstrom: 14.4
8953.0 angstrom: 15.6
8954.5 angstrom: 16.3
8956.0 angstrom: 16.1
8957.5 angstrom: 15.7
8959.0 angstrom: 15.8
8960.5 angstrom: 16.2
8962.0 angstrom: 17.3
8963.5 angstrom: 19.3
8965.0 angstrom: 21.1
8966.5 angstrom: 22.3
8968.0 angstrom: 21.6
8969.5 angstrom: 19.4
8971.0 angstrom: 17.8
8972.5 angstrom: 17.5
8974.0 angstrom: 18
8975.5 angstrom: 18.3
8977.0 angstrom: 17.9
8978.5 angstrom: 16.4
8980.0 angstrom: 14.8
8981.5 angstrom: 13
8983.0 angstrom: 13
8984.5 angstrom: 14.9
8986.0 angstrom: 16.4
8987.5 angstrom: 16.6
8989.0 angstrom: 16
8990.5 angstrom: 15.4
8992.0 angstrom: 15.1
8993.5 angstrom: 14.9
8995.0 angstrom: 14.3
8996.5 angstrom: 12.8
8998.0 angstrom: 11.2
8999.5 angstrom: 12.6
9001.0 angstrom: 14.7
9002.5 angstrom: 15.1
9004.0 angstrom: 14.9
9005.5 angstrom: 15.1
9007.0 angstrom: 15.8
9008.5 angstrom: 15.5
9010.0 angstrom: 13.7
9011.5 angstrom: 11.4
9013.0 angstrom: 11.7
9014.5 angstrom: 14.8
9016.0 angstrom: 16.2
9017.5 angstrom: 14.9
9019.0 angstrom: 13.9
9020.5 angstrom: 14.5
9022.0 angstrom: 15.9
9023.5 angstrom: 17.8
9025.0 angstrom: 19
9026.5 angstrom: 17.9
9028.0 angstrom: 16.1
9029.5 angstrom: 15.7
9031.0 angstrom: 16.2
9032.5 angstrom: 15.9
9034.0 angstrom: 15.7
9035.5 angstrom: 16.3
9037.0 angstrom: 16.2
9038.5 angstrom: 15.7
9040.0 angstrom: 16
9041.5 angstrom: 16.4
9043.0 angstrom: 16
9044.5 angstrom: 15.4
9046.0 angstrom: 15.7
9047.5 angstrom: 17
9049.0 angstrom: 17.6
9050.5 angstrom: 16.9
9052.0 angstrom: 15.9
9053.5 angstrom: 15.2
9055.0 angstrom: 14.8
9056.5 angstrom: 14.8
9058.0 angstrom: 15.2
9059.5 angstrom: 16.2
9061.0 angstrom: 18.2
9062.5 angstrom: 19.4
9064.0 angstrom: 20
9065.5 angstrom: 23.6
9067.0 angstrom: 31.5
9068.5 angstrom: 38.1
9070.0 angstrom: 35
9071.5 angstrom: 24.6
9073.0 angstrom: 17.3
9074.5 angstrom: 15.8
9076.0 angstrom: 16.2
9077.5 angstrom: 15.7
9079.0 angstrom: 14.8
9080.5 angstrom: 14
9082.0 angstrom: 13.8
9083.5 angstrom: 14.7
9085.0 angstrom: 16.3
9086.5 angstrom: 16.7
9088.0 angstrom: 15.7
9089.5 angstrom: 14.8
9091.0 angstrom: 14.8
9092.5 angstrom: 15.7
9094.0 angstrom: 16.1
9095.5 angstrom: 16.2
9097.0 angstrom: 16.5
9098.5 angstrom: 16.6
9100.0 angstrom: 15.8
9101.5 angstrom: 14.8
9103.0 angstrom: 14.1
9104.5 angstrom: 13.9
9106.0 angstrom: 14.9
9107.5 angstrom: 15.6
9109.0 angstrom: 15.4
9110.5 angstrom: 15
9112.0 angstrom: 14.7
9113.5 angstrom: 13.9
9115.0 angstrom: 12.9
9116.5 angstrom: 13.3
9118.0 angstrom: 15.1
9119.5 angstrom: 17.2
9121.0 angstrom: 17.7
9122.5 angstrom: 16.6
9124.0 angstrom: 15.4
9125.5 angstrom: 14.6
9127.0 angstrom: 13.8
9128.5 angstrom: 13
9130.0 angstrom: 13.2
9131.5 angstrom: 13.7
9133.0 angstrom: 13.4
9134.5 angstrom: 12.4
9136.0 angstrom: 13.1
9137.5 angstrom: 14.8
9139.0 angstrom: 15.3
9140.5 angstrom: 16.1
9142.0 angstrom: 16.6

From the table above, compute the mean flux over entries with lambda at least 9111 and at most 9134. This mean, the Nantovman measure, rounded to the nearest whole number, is 15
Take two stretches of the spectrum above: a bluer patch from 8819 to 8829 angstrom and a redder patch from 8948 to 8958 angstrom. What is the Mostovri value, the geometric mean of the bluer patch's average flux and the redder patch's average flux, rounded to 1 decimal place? 15.8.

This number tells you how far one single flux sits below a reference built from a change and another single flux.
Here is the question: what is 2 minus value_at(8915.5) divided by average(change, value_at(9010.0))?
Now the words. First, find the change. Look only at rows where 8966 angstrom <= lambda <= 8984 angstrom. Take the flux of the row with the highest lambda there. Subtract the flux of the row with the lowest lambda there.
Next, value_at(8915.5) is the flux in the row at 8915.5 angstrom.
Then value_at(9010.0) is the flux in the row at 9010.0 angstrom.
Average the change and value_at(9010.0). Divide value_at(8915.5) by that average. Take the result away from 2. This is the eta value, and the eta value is -4.8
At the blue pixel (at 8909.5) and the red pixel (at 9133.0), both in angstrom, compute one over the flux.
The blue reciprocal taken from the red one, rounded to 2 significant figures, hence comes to 0.026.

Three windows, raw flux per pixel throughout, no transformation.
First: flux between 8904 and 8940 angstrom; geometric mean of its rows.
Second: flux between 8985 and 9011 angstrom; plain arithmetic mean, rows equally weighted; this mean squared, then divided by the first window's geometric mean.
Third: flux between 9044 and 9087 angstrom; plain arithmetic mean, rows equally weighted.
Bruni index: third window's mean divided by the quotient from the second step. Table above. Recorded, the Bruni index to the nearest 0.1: 1.5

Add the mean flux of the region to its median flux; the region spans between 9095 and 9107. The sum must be 30.7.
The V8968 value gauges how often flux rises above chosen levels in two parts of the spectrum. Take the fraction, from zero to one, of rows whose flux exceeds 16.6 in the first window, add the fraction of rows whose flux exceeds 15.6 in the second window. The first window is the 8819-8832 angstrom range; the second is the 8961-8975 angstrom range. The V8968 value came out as 1.7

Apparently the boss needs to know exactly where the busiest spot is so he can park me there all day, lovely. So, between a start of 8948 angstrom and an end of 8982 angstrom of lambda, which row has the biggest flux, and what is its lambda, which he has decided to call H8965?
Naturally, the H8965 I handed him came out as 8966.5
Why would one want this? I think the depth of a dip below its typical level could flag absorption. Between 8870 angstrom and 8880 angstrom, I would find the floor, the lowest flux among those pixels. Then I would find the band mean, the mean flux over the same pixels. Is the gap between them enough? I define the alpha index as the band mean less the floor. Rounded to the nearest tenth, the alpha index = 2.0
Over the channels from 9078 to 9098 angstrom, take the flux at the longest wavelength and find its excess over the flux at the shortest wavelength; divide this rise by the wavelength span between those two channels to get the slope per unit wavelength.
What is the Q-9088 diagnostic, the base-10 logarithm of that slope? -1.02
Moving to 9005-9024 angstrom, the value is -0.82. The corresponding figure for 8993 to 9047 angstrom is -1.82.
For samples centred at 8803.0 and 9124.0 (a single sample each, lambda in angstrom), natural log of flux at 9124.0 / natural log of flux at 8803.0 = 1.03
